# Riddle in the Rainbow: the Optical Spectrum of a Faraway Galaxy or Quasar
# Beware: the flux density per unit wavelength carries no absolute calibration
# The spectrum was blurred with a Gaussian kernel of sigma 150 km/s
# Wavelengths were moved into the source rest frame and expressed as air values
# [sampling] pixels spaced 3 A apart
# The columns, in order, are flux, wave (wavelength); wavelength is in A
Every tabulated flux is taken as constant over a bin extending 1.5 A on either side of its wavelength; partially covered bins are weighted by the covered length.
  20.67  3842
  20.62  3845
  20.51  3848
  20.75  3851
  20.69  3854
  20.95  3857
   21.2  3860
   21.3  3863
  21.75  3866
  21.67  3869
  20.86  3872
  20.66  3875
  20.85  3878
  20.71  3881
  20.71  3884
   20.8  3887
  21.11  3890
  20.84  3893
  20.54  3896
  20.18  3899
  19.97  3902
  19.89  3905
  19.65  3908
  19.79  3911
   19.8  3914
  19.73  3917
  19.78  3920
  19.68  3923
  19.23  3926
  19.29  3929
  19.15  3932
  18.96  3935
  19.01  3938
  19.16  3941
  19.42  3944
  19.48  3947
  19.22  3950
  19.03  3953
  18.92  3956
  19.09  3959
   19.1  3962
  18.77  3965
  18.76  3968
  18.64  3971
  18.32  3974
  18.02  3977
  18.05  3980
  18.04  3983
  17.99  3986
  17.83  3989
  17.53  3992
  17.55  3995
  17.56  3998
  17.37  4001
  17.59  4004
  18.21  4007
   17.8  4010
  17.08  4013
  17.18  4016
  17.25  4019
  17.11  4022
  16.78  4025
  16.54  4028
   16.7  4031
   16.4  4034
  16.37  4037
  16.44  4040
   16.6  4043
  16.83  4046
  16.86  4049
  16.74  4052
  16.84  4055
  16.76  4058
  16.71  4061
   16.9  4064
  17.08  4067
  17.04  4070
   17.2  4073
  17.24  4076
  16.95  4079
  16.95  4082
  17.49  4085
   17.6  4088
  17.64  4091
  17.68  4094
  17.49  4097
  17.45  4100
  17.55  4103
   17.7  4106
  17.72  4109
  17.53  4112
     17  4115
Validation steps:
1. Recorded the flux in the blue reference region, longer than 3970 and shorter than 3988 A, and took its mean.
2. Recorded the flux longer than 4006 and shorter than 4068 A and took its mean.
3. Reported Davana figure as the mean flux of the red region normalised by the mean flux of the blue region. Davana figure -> 0.93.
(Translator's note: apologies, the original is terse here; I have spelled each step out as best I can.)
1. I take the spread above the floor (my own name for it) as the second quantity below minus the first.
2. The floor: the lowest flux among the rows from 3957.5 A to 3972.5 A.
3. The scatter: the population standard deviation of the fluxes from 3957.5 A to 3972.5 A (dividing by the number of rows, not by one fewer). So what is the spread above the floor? -18.5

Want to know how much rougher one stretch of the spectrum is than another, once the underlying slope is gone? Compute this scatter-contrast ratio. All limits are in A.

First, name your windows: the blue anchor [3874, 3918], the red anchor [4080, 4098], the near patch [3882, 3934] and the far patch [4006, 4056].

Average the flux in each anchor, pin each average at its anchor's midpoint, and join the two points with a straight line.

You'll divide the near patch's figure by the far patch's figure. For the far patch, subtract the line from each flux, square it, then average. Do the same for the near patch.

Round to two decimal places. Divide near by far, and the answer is 0.08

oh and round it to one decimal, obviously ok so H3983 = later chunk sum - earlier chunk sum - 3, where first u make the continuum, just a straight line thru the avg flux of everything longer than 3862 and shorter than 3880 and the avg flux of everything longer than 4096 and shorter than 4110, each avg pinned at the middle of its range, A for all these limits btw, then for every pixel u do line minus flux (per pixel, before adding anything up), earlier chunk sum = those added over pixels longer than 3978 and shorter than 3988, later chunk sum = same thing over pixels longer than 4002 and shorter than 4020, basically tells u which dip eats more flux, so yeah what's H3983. 1.6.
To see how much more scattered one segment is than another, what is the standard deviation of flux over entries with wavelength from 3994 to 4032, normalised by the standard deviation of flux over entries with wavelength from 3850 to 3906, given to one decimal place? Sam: 1.0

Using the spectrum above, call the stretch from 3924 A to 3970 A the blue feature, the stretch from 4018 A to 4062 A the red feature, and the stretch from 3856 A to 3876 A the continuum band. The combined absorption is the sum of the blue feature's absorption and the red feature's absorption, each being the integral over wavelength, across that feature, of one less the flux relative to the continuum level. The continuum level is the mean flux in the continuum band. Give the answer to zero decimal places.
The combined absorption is 14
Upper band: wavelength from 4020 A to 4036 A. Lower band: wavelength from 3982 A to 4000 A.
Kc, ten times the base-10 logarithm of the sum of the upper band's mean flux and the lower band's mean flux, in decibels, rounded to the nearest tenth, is 15.4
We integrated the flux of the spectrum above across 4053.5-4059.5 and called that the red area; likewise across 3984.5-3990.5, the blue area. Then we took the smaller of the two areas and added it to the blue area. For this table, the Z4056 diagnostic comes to 208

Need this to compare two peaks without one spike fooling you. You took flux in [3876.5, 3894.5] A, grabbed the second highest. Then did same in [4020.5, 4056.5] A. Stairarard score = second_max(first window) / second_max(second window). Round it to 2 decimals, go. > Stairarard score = 1.24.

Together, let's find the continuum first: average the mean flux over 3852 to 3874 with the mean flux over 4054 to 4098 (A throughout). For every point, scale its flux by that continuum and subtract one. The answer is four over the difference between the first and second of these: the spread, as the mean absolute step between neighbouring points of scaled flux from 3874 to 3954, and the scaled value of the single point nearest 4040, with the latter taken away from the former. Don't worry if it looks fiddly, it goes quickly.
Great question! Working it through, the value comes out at 26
